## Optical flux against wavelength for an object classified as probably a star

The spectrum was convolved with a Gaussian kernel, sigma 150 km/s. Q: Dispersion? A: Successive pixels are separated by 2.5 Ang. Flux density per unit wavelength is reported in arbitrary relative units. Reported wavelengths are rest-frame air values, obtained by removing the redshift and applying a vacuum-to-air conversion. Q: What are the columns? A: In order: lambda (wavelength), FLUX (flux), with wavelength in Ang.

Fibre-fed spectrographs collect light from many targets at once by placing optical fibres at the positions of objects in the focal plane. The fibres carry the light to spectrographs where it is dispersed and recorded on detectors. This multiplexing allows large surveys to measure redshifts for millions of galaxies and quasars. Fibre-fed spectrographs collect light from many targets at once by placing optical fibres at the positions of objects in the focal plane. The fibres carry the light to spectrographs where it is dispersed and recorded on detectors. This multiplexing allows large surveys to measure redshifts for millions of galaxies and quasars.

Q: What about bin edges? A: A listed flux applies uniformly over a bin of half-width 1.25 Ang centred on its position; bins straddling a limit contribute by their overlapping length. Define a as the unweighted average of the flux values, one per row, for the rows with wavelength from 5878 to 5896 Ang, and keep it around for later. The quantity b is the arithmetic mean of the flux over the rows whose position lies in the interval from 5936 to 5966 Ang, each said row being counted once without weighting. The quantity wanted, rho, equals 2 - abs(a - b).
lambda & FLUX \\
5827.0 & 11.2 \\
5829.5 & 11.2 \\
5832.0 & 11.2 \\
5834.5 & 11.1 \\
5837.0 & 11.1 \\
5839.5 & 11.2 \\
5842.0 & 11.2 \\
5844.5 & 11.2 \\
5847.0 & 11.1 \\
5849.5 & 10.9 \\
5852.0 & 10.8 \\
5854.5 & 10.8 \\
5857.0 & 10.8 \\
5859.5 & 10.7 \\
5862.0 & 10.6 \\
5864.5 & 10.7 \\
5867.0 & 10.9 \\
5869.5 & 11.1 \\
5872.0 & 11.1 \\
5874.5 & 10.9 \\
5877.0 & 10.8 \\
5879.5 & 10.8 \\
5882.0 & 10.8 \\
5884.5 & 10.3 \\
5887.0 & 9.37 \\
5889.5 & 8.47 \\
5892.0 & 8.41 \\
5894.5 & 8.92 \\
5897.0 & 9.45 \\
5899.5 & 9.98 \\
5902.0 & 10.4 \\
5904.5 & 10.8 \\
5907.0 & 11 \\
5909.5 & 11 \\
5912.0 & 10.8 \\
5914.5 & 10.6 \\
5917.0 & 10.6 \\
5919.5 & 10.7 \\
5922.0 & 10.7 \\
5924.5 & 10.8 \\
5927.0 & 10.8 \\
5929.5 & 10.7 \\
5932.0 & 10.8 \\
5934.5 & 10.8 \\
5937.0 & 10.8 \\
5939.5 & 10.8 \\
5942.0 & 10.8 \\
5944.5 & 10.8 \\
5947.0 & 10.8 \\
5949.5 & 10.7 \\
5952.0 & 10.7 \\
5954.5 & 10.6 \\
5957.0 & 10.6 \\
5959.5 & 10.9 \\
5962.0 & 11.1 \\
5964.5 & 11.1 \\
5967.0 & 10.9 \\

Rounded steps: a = 9.6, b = 10.8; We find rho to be 0.8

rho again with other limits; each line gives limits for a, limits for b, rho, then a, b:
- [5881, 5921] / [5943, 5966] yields 1.3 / 10.1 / 10.8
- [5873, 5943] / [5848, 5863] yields 1.6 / 10.4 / 10.8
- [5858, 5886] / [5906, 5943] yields 2.0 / 10.8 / 10.8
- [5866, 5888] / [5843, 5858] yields 1.7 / 10.7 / 10.9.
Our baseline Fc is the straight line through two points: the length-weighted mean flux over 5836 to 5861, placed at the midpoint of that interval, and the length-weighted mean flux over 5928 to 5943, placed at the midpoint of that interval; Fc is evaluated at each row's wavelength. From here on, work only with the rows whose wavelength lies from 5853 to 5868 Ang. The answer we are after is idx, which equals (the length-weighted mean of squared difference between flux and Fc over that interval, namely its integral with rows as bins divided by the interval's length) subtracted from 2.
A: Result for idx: 2.0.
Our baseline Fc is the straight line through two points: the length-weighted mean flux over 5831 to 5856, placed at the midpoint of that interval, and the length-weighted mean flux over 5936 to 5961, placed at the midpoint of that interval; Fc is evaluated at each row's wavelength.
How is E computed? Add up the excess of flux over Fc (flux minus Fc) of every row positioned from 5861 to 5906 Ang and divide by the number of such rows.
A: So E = -0.73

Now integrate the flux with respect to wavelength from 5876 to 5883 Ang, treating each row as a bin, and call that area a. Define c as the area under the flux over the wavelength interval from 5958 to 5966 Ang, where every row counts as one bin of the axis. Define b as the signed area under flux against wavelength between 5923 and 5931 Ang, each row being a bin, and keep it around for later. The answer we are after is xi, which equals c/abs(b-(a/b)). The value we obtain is 1.0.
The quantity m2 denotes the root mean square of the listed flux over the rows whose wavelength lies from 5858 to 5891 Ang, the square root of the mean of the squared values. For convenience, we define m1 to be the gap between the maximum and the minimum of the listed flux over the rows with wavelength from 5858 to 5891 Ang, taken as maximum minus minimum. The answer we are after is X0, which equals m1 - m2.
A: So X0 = -7.9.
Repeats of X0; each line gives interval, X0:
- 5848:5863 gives -10.5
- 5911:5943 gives -10.5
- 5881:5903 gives -7.2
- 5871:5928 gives -7.7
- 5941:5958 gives -10.5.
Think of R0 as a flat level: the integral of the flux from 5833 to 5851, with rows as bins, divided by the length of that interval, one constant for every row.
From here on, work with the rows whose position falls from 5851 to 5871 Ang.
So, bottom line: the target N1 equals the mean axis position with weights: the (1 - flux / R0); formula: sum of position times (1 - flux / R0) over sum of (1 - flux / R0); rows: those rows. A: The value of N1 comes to 5859.6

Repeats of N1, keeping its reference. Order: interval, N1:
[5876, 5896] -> 5889.5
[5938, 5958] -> 5949.4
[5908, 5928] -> 5918.7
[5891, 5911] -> 5896.1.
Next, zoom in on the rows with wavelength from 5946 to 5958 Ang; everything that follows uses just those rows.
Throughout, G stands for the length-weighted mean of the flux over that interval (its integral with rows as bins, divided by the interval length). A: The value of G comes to 10.7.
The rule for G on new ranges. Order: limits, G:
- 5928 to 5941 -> 10.8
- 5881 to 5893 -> 9.5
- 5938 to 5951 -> 10.8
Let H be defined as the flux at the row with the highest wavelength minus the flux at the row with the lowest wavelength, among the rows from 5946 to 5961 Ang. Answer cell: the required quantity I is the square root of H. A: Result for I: 0.3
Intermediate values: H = 0.10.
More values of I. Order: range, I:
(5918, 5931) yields 0.0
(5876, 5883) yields 0.0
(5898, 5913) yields 0.9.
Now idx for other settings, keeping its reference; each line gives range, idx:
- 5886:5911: -0.1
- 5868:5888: 1.7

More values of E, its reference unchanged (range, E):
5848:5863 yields -0.25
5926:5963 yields 0.02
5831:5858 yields -0.02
